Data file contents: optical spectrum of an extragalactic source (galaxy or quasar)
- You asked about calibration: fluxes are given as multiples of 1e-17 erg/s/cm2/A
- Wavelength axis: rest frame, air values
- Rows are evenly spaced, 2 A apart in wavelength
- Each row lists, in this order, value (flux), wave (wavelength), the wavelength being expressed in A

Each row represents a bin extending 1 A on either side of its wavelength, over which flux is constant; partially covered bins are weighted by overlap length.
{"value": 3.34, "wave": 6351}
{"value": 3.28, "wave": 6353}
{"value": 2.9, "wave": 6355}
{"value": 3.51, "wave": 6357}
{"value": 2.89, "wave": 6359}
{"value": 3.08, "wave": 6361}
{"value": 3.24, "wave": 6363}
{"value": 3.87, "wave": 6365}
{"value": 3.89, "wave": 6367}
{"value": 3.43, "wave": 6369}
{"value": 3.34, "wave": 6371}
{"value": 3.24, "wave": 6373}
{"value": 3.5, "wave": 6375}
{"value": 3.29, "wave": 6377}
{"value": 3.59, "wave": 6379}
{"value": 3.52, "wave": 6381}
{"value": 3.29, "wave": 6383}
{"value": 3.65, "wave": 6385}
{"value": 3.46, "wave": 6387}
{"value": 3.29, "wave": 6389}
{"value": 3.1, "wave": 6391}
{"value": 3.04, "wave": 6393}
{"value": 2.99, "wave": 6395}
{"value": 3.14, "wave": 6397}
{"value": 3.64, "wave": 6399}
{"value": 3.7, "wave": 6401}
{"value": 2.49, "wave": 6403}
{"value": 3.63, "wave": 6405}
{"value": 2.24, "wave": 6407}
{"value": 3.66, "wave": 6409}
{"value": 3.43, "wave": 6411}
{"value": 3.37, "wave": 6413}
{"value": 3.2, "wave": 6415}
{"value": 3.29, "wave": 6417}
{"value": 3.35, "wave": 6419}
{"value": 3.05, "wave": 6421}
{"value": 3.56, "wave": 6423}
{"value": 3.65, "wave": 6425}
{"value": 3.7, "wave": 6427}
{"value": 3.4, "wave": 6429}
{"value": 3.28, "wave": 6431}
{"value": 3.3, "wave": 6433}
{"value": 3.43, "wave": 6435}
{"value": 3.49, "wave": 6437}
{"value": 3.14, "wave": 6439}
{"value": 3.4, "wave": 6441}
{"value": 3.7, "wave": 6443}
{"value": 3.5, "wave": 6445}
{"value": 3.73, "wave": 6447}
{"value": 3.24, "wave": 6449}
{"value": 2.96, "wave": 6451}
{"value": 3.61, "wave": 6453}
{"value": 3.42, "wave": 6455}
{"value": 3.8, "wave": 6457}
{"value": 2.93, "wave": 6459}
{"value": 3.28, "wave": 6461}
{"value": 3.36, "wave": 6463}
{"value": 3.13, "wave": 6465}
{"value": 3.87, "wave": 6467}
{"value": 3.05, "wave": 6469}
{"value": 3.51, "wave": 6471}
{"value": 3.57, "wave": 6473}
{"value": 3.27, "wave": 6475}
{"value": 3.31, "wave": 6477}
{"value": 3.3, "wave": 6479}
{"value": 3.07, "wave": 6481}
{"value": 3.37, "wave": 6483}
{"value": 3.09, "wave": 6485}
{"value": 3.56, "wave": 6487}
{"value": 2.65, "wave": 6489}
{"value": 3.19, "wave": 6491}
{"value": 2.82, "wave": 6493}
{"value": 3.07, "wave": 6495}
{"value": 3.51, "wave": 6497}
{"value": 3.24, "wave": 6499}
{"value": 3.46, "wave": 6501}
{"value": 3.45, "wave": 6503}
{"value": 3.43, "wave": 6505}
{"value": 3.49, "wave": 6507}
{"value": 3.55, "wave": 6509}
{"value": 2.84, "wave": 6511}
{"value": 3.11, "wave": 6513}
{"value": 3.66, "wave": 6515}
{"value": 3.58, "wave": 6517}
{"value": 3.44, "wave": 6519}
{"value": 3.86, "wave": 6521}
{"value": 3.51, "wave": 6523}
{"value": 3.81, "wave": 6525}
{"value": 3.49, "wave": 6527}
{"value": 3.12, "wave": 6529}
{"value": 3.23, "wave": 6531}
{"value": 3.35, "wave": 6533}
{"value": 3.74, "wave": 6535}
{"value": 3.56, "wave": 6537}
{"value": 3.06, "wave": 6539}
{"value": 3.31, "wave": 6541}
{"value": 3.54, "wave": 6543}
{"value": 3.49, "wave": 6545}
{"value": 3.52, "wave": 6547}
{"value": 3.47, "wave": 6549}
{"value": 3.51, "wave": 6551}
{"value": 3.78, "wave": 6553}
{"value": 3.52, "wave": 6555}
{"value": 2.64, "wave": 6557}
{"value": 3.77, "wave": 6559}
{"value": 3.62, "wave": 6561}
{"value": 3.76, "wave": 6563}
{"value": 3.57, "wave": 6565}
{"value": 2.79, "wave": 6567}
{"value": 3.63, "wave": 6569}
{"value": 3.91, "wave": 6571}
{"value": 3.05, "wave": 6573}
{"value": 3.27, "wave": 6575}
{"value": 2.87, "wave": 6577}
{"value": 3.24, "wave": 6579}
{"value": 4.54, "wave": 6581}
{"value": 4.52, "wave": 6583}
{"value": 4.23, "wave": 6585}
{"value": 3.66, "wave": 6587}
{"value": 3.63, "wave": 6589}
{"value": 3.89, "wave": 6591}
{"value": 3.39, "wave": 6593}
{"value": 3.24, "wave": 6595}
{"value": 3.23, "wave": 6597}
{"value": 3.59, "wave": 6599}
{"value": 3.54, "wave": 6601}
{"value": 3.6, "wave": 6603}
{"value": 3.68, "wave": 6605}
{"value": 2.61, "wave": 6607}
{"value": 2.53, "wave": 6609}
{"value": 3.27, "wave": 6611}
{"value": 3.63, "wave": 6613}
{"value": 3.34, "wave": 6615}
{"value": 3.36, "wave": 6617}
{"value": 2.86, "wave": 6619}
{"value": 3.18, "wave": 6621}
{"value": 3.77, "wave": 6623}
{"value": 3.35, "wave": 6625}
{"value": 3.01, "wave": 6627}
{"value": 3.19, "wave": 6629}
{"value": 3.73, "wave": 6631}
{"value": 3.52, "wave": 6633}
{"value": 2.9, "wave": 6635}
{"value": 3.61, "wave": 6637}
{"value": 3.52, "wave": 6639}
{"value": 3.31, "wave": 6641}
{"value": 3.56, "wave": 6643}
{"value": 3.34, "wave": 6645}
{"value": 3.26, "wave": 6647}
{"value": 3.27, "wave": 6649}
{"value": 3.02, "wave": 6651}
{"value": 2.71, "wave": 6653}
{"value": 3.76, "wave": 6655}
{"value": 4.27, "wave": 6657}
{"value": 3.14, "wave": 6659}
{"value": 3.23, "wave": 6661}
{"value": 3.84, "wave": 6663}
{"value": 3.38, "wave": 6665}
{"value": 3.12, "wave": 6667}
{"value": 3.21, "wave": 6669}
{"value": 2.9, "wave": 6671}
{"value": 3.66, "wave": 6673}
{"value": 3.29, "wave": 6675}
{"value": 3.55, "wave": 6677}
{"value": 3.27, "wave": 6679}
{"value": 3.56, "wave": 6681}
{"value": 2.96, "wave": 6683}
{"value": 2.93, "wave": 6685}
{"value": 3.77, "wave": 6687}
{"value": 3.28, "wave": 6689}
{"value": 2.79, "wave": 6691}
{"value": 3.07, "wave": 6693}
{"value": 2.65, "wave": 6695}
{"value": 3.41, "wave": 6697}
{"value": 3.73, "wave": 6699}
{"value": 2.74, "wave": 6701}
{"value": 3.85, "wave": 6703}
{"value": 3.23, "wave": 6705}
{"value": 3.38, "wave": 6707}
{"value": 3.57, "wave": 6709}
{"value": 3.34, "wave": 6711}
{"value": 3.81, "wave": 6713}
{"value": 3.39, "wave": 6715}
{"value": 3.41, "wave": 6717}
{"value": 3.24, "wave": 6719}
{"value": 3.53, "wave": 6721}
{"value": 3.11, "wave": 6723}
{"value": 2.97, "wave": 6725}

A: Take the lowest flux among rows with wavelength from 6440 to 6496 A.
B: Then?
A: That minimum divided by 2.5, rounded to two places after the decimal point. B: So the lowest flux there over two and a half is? 1.06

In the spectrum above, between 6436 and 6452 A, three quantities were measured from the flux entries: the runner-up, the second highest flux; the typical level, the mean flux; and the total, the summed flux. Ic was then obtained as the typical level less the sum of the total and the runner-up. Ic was -27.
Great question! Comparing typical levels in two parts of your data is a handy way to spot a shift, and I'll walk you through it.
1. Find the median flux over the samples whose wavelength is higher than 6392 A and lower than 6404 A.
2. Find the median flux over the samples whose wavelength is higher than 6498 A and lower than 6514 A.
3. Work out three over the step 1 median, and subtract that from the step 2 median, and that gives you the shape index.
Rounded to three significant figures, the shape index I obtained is 2.47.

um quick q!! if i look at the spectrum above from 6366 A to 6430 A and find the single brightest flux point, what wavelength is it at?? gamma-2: 6367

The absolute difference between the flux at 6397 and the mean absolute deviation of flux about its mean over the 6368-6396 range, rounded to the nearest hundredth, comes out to 2.98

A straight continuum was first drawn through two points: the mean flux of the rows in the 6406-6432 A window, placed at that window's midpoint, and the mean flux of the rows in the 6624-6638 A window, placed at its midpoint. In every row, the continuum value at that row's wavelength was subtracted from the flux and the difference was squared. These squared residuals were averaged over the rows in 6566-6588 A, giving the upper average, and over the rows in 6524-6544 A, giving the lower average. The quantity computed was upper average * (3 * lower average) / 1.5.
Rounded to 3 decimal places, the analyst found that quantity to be 0.058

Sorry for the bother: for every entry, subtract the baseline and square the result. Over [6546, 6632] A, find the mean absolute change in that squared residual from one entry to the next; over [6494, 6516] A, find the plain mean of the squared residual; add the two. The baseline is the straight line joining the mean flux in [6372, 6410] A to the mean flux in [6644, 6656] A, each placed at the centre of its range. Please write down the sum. 0.27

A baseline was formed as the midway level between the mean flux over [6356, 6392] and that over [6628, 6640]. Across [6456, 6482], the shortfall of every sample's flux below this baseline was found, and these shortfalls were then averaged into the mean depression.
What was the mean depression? 0.063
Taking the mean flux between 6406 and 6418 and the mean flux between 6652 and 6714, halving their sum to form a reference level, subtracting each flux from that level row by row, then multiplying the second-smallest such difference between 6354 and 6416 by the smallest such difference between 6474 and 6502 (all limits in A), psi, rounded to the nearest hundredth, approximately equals 0.18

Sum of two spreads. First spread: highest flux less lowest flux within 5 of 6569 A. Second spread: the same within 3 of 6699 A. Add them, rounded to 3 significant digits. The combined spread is 2.11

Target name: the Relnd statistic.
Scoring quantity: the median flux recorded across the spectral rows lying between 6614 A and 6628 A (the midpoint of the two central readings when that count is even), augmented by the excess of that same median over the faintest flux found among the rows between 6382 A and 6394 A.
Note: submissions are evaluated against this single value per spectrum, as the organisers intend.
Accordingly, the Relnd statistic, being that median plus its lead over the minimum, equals 3.64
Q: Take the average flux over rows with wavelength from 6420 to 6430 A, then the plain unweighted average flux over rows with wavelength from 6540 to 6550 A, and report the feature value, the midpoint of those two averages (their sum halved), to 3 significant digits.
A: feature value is 3.47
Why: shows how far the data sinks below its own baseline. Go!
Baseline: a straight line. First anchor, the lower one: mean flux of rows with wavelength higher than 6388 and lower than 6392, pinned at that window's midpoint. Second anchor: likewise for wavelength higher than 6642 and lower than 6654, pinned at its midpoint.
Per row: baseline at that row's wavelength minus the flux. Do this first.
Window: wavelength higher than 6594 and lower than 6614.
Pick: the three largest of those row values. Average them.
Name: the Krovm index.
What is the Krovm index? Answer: 0.40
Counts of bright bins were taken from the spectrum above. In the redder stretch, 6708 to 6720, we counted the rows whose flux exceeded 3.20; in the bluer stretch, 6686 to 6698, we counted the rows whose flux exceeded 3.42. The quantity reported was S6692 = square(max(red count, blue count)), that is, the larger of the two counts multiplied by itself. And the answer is 36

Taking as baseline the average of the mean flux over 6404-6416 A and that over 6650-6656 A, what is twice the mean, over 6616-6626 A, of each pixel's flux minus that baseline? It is 0.19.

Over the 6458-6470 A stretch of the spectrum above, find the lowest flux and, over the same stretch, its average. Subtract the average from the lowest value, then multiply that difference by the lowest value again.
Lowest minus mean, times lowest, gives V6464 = -1.00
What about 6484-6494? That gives -1.09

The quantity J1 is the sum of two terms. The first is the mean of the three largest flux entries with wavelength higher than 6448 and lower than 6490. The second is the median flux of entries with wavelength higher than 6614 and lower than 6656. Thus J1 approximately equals 7.10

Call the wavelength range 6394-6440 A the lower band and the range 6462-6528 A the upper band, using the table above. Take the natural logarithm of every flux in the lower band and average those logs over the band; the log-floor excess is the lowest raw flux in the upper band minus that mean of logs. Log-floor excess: 1.46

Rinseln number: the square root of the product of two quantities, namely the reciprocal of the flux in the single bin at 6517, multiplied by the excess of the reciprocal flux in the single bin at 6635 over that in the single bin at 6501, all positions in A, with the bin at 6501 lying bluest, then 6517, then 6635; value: 0.12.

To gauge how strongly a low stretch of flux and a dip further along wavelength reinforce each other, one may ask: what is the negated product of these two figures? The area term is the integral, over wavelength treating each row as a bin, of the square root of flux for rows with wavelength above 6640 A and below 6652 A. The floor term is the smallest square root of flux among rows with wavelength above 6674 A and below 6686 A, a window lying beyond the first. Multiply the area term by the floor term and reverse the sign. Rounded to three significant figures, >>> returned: -37.3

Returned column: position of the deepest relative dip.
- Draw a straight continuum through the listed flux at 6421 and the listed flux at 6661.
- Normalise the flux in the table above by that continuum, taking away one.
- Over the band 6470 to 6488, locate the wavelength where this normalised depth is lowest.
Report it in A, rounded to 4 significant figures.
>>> 6481 A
